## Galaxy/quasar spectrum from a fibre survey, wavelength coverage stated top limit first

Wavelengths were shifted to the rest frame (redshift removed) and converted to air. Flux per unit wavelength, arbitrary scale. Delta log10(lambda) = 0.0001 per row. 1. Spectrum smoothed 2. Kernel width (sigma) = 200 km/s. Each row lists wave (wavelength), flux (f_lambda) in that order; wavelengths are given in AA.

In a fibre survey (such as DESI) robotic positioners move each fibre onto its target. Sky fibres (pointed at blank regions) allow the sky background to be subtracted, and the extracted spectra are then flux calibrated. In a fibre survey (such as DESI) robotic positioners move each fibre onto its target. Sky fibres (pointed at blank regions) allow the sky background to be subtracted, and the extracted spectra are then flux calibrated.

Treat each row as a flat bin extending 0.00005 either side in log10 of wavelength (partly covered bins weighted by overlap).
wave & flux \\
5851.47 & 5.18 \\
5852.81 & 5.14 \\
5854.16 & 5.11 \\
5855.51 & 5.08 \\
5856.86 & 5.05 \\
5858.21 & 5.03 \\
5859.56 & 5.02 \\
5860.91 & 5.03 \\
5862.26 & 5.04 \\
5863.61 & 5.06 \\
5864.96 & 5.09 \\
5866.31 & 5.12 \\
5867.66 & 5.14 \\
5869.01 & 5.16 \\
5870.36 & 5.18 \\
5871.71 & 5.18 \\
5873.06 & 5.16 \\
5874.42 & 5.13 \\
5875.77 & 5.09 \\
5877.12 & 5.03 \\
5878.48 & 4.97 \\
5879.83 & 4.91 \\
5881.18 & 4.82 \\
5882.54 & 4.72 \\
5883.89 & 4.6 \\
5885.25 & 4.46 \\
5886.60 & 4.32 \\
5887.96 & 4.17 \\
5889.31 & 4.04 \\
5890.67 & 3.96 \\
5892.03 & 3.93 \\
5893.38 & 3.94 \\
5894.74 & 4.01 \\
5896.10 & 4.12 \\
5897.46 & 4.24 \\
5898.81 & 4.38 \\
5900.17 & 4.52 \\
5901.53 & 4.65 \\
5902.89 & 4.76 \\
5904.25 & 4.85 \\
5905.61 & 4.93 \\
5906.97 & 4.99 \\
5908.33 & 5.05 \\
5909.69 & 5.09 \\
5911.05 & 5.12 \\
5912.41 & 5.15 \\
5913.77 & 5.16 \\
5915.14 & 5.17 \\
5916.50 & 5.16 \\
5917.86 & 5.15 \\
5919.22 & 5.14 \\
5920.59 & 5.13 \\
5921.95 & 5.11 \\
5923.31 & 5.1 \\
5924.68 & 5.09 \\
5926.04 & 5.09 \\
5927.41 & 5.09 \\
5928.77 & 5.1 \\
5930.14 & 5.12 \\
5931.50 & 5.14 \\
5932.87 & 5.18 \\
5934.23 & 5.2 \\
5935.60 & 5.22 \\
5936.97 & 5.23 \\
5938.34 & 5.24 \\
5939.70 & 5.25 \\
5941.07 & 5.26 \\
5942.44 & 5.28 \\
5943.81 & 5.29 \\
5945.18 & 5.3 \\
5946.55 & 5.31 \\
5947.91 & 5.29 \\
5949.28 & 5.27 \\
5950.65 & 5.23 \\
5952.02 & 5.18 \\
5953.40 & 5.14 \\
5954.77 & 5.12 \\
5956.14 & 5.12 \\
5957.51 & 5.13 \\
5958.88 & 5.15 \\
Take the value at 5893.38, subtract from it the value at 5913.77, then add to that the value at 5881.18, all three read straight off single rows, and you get 3.60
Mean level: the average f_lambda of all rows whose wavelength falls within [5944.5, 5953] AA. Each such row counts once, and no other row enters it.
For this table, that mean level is 5.3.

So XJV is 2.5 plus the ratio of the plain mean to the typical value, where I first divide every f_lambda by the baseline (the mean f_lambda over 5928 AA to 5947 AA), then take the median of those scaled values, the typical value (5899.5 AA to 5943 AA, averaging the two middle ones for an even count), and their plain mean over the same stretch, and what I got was 3.49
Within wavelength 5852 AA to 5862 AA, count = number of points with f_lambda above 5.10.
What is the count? 2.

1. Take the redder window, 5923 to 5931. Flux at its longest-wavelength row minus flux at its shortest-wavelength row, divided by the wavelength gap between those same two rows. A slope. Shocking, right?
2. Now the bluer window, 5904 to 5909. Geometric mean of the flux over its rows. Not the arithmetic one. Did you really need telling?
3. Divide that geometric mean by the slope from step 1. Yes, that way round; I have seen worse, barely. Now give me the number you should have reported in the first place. 1692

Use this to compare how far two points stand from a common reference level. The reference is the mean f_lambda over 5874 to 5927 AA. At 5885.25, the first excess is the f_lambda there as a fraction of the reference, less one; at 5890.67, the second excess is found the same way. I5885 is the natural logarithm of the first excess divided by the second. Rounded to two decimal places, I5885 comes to -1.00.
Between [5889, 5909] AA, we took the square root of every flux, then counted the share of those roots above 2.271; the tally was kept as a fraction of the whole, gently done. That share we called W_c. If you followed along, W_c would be 0.00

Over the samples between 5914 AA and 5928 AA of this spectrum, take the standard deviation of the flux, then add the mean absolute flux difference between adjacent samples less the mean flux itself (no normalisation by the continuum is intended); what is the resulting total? -5.08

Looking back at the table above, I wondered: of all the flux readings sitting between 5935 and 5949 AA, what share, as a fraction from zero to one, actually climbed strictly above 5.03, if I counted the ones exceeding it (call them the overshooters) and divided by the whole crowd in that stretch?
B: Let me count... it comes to 1.0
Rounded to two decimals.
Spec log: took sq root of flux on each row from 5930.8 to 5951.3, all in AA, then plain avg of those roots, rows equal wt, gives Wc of 2.29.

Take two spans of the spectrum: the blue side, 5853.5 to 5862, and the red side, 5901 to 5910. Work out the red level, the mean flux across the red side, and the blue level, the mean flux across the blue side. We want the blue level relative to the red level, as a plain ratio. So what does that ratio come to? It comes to 1.03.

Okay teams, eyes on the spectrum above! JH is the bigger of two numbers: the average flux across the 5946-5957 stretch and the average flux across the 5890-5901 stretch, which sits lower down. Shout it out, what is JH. 5.21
